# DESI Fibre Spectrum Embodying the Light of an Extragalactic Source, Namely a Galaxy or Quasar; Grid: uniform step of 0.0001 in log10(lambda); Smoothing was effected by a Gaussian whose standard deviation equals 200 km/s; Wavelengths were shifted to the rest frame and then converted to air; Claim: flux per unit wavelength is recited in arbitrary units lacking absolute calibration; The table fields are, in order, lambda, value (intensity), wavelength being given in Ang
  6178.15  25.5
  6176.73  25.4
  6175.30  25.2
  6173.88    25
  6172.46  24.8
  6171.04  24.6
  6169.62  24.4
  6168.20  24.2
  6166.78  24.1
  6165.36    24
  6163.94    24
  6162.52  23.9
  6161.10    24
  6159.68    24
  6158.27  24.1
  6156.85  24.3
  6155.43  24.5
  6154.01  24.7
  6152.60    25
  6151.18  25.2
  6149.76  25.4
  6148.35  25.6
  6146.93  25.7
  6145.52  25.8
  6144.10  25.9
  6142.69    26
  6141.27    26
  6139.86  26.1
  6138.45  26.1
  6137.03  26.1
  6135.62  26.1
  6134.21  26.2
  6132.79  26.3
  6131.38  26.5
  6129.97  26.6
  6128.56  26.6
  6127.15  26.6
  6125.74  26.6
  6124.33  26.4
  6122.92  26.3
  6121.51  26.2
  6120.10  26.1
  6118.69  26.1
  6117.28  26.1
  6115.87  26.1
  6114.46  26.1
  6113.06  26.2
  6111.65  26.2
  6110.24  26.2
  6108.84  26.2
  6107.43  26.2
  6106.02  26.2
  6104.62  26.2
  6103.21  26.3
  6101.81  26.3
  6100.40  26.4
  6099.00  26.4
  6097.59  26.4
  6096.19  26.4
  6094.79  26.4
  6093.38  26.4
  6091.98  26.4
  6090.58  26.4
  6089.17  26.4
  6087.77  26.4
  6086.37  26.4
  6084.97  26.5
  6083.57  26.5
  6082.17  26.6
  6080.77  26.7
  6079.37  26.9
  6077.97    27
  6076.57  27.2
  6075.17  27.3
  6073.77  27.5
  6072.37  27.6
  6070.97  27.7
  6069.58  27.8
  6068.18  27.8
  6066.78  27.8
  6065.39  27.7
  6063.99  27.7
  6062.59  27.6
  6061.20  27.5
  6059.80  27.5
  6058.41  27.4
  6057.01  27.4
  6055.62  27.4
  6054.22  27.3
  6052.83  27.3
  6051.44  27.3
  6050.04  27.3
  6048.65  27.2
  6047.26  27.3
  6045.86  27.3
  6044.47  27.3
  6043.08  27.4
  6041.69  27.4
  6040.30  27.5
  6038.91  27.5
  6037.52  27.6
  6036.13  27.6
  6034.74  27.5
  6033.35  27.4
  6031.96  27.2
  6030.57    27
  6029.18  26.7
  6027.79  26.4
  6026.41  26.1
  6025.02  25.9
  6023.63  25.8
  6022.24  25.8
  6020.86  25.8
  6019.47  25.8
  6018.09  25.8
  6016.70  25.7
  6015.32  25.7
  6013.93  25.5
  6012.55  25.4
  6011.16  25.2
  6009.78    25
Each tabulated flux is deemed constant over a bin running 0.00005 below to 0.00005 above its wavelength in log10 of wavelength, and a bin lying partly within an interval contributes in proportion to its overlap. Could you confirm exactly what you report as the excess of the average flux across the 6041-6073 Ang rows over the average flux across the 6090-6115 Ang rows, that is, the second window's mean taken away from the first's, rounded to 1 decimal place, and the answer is 1.2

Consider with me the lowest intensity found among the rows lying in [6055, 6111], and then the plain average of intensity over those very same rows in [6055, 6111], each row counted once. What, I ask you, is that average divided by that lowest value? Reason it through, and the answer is 1.03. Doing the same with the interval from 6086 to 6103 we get 1.00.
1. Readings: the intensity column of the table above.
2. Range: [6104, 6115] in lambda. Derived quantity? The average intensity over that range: 26.2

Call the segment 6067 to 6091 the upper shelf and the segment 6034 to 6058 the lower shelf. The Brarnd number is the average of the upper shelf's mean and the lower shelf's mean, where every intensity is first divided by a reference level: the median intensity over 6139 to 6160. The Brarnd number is 1.07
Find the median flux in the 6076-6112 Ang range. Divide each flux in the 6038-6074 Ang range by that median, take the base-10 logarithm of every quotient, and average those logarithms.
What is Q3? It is 0.017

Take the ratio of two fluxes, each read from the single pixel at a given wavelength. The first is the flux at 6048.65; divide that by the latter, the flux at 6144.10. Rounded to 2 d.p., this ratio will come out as 1.05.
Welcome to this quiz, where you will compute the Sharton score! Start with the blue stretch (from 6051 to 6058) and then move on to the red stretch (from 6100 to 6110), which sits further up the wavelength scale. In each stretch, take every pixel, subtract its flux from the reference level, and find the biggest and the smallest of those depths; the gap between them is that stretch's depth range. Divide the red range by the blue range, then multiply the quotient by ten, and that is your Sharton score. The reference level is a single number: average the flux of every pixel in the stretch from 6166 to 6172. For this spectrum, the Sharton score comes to 20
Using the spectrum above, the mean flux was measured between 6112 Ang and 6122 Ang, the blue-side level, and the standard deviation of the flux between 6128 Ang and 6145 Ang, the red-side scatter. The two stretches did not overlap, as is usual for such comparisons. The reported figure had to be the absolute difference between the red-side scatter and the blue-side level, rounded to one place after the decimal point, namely 25.9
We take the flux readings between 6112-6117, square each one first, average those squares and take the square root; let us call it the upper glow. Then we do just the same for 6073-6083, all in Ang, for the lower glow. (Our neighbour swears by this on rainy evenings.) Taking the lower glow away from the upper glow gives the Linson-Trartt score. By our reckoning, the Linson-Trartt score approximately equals -0.9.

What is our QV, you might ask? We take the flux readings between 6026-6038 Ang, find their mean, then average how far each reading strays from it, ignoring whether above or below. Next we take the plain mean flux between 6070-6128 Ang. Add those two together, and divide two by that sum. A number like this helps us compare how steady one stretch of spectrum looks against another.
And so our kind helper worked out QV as 0.0742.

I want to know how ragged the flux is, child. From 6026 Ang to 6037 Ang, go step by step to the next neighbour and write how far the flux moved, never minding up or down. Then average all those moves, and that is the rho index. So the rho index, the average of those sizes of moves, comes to 0.21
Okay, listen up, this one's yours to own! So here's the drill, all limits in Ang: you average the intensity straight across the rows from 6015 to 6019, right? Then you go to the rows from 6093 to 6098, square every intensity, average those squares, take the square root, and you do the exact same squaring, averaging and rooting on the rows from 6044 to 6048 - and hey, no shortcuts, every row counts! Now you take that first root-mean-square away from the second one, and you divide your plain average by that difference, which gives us 29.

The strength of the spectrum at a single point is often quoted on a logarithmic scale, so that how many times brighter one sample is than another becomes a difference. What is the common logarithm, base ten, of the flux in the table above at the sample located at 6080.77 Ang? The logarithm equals 1.43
